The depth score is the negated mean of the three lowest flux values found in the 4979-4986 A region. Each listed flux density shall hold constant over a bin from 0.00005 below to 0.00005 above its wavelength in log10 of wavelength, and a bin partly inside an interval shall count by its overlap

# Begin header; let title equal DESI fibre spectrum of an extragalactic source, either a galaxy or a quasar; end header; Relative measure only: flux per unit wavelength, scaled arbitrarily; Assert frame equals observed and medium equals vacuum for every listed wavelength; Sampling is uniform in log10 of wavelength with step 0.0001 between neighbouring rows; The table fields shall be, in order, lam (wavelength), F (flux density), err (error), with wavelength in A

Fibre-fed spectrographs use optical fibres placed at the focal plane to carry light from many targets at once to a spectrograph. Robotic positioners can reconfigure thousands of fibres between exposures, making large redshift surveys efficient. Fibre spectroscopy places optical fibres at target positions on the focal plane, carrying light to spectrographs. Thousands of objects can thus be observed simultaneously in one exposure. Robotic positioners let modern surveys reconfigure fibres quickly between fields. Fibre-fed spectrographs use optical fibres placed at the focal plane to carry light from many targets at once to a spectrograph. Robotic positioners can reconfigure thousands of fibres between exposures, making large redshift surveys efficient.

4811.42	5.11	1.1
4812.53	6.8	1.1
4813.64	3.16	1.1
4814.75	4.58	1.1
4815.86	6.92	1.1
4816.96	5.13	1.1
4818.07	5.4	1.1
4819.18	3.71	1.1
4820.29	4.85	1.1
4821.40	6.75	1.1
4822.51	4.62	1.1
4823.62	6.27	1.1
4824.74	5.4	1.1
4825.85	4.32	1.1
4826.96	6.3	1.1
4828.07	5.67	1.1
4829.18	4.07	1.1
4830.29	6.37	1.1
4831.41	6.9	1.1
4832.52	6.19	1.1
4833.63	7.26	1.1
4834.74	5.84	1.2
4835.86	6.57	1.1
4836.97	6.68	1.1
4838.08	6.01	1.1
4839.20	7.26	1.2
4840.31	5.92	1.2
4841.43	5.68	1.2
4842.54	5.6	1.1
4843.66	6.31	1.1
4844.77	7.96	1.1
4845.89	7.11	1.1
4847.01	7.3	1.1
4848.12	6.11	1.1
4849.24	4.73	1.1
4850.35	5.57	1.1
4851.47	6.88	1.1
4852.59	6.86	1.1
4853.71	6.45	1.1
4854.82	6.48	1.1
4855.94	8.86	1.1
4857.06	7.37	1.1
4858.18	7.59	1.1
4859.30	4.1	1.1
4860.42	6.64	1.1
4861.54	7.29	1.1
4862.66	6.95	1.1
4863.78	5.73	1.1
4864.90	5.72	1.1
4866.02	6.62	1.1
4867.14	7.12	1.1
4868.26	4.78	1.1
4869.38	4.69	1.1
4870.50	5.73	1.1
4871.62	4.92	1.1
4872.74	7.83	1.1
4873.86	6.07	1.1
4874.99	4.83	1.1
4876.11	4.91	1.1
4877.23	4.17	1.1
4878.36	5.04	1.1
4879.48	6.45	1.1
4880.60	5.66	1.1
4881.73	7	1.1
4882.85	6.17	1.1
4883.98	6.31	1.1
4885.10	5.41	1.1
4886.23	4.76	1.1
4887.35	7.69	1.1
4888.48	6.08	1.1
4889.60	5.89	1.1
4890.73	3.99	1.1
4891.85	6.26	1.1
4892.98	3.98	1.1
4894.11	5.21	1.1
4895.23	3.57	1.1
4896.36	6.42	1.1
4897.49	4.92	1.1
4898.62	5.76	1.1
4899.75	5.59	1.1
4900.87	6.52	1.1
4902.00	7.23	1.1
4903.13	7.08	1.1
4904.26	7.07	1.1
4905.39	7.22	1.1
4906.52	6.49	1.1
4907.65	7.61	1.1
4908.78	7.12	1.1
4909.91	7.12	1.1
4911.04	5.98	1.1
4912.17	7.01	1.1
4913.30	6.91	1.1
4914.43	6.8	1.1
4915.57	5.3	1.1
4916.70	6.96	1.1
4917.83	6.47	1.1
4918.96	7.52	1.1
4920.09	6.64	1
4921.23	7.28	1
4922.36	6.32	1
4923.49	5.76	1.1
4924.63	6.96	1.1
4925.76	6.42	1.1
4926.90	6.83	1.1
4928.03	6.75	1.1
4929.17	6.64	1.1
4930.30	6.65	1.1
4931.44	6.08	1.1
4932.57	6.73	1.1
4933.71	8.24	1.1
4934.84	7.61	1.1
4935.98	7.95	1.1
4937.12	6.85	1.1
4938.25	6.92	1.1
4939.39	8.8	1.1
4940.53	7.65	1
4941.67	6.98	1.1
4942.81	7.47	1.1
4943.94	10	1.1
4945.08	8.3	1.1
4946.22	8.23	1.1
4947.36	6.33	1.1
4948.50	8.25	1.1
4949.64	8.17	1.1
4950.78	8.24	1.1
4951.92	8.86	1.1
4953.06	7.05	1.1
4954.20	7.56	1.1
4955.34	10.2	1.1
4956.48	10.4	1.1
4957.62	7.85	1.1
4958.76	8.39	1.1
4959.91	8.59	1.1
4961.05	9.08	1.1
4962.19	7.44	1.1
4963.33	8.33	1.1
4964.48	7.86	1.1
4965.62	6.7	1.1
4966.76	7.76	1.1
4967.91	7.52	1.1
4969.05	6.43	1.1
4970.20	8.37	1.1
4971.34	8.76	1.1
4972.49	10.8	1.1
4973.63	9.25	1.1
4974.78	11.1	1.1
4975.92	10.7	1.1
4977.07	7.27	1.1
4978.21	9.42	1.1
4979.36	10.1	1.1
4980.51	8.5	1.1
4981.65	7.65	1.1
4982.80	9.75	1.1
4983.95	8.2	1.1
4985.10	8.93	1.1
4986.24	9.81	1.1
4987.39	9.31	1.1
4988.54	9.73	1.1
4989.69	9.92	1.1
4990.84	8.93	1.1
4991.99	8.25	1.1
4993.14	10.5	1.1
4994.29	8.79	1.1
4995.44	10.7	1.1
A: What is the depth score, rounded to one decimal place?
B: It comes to -8.1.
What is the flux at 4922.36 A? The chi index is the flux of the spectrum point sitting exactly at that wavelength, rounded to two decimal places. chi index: 6.32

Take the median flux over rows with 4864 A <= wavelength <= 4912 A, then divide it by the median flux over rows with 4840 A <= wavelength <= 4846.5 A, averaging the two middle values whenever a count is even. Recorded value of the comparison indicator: 0.99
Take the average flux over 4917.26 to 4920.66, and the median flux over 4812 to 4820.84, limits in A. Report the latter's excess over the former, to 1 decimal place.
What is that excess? -1.9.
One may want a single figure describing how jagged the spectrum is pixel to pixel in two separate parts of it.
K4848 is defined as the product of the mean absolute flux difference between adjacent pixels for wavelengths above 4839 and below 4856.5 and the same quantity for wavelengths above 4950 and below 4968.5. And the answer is 0.8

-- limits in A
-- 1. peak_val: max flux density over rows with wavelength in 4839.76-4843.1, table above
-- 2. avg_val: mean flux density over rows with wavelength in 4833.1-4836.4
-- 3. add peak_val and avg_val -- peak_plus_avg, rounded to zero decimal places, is 12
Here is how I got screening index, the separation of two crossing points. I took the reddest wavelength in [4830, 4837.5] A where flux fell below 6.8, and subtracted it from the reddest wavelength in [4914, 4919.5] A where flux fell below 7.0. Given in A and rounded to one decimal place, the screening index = 80.9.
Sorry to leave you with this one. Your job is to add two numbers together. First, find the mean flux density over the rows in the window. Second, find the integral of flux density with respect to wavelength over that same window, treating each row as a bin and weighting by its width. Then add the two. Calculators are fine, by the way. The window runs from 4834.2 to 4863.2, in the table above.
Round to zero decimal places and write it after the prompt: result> 196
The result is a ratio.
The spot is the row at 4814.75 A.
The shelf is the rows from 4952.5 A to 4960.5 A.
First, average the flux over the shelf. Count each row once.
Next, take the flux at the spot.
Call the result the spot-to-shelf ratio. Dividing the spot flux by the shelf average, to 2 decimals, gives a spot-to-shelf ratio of 0.53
